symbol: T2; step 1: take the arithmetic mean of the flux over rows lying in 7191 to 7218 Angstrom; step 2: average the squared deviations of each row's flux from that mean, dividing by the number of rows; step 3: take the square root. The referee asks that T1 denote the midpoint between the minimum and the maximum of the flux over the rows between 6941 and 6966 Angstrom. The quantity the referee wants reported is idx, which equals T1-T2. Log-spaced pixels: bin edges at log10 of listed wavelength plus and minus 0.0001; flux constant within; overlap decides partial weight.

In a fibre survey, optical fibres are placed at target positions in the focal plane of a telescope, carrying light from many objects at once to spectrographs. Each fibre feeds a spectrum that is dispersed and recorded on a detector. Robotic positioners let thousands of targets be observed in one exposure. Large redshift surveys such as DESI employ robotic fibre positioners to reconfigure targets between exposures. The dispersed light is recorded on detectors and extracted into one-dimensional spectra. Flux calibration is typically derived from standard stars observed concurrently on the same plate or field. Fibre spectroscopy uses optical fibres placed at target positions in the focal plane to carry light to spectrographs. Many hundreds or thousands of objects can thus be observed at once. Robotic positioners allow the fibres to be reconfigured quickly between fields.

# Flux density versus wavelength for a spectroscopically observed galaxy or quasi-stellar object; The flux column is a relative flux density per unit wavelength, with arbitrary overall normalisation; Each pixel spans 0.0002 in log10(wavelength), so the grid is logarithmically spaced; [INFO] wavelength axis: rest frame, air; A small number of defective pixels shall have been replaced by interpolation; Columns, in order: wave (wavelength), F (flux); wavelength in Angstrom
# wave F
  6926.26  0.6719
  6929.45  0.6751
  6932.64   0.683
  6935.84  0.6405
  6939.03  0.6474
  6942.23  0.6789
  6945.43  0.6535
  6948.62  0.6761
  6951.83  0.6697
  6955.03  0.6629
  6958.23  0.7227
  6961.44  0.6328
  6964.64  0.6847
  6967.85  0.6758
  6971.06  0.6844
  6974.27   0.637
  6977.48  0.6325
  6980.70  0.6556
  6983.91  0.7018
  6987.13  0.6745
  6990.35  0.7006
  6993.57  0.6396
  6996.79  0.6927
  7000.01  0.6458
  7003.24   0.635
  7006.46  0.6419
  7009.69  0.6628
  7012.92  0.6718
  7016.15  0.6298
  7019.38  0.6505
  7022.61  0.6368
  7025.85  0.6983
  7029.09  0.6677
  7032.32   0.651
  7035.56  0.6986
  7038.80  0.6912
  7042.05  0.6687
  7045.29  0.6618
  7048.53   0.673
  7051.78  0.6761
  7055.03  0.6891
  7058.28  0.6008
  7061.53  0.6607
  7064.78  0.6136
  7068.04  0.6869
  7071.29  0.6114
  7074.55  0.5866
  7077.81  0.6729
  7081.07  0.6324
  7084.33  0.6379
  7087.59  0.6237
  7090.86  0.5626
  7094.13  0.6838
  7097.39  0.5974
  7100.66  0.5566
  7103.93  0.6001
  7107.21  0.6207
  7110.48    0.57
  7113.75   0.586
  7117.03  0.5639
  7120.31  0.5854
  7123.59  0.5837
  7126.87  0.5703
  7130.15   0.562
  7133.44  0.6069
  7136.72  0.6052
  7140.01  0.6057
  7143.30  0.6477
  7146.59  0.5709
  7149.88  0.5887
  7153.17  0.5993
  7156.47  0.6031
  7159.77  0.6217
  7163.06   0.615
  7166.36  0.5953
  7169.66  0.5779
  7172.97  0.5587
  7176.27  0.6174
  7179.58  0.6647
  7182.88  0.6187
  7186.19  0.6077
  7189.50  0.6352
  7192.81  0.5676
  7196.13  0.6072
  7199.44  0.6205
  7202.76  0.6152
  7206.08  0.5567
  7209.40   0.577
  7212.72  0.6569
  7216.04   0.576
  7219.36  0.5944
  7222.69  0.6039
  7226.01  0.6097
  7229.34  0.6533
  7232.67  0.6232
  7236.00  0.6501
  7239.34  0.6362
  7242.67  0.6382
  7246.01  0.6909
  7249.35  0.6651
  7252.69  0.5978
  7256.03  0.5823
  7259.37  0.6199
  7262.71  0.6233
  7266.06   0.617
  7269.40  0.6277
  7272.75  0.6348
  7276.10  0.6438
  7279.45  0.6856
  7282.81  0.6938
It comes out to 0.65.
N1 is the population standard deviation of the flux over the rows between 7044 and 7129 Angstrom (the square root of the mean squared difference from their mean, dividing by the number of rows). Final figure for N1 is 0.0428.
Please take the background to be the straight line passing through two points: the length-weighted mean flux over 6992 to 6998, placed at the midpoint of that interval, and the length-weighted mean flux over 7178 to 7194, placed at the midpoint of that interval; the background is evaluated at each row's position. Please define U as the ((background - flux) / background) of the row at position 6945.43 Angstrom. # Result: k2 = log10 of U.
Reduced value -1.5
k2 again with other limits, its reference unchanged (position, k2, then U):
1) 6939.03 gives -1.3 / 0.04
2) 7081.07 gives -1.7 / 0.02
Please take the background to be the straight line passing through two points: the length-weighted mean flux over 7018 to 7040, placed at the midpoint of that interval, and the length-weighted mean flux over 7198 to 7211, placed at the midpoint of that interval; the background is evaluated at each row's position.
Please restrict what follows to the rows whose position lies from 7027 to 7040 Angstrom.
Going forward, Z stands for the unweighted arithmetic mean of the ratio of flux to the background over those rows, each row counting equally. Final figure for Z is 1.01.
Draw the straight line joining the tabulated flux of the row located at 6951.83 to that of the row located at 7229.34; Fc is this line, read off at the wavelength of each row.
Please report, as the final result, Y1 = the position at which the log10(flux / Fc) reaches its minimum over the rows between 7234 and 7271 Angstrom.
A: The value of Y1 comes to 7256.03 Angstrom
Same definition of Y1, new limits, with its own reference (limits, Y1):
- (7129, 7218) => 7206.08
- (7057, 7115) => 7100.66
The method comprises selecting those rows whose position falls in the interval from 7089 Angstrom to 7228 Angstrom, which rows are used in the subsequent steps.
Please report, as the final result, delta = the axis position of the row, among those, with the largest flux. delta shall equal 7094.13 Angstrom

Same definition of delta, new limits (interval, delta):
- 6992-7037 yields 7035.56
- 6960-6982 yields 6964.64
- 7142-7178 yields 7143.30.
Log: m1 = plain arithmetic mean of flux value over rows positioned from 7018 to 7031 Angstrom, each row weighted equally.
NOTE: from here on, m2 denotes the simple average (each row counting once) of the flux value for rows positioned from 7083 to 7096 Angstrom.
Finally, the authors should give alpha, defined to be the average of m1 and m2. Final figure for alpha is 0.65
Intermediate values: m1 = 0.663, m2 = 0.627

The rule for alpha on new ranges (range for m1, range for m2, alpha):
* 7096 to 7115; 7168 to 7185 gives 0.60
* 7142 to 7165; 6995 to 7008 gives 0.63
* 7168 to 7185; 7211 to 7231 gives 0.61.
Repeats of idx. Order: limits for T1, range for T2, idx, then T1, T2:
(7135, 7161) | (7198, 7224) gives 0.58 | 0.609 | 0.0294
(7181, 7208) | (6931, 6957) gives 0.58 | 0.596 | 0.0146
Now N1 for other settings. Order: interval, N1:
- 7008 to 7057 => 0.0201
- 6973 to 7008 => 0.0262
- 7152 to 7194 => 0.0272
